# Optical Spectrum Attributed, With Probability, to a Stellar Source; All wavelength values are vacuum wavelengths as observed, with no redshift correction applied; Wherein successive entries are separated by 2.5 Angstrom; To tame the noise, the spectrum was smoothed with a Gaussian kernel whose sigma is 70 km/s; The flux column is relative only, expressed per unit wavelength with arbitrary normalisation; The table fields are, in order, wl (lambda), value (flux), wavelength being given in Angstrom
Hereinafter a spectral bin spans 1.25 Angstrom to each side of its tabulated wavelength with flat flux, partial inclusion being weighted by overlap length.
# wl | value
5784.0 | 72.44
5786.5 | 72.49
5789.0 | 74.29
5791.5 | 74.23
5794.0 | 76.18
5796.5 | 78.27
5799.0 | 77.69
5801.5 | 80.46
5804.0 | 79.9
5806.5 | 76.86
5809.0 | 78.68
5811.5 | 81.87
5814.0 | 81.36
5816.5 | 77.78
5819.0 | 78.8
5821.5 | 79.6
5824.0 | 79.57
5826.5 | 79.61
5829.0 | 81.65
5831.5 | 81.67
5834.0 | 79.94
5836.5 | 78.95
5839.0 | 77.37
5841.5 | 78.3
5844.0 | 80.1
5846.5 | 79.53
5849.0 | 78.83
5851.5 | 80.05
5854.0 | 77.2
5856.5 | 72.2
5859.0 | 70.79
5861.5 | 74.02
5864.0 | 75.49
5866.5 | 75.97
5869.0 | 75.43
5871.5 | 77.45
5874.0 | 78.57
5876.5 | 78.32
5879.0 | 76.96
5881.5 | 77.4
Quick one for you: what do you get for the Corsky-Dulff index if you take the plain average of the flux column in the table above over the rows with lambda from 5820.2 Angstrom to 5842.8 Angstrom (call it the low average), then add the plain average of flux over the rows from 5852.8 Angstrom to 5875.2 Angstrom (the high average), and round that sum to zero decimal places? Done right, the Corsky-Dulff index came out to 155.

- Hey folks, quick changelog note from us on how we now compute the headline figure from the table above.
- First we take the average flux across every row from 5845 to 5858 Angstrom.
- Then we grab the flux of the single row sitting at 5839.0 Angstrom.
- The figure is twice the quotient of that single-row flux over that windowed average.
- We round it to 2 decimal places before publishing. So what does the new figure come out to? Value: 2.00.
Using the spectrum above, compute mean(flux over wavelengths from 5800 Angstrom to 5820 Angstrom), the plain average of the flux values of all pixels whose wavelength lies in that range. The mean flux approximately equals 79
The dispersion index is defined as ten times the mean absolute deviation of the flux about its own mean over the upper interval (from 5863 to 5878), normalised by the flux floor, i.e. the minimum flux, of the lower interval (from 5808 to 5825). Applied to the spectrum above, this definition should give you 0.160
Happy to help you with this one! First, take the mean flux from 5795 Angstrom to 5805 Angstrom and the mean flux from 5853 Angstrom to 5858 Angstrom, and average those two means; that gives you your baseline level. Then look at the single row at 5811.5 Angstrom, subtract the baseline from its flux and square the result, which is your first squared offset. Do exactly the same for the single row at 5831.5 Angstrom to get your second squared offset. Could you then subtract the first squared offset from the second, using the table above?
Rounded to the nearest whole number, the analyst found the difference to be -2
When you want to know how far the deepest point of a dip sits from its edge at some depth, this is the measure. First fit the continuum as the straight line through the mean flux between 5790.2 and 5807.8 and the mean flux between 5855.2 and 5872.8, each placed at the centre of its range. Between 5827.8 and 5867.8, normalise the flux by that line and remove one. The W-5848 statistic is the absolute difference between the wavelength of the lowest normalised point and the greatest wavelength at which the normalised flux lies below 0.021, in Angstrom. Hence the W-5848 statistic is 5.0 Angstrom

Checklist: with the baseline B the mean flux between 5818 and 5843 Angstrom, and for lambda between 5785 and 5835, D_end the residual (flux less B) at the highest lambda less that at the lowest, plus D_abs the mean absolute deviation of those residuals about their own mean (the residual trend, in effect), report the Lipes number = 10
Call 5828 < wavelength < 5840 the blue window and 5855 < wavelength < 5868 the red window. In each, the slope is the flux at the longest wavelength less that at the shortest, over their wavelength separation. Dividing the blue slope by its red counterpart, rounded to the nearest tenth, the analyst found -1.1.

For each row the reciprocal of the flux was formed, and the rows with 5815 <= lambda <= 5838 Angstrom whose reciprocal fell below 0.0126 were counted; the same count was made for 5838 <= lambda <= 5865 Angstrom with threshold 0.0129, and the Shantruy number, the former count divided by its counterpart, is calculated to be 1.2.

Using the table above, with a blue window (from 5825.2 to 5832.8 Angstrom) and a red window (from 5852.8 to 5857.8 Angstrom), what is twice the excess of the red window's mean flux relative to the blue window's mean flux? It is -13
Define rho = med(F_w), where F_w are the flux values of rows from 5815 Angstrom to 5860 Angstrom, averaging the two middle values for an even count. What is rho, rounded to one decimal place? 79.2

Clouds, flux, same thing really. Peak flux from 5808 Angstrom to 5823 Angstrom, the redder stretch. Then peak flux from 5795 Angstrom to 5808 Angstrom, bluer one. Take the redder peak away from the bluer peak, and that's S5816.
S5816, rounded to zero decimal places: -1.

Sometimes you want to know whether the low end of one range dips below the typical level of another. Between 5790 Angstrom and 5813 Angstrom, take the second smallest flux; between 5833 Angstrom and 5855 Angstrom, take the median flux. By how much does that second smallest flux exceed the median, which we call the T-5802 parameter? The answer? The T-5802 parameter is -3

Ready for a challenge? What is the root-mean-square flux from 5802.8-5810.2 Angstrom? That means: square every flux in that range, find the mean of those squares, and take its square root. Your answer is 78.49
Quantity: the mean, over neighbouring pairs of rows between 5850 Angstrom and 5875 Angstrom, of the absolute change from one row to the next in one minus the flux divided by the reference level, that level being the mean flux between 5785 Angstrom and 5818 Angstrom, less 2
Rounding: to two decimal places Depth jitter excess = -1.97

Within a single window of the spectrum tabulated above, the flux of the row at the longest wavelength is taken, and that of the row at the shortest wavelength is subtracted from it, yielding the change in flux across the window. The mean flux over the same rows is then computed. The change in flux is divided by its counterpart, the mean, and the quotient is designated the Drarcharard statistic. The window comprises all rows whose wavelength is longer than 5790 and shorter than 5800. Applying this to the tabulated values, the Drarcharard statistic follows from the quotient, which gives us 0.045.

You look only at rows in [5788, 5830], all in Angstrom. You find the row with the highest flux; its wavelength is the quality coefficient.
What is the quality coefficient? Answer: 5811.5 Angstrom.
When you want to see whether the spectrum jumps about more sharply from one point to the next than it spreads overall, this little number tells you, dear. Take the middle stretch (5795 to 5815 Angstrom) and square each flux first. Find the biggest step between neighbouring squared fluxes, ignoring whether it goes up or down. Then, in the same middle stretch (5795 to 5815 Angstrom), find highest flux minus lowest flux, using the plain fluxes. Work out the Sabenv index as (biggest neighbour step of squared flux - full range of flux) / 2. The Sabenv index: 254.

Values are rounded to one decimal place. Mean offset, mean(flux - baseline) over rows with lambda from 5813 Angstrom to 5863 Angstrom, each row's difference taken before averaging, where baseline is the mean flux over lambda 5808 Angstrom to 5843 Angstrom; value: -1.3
